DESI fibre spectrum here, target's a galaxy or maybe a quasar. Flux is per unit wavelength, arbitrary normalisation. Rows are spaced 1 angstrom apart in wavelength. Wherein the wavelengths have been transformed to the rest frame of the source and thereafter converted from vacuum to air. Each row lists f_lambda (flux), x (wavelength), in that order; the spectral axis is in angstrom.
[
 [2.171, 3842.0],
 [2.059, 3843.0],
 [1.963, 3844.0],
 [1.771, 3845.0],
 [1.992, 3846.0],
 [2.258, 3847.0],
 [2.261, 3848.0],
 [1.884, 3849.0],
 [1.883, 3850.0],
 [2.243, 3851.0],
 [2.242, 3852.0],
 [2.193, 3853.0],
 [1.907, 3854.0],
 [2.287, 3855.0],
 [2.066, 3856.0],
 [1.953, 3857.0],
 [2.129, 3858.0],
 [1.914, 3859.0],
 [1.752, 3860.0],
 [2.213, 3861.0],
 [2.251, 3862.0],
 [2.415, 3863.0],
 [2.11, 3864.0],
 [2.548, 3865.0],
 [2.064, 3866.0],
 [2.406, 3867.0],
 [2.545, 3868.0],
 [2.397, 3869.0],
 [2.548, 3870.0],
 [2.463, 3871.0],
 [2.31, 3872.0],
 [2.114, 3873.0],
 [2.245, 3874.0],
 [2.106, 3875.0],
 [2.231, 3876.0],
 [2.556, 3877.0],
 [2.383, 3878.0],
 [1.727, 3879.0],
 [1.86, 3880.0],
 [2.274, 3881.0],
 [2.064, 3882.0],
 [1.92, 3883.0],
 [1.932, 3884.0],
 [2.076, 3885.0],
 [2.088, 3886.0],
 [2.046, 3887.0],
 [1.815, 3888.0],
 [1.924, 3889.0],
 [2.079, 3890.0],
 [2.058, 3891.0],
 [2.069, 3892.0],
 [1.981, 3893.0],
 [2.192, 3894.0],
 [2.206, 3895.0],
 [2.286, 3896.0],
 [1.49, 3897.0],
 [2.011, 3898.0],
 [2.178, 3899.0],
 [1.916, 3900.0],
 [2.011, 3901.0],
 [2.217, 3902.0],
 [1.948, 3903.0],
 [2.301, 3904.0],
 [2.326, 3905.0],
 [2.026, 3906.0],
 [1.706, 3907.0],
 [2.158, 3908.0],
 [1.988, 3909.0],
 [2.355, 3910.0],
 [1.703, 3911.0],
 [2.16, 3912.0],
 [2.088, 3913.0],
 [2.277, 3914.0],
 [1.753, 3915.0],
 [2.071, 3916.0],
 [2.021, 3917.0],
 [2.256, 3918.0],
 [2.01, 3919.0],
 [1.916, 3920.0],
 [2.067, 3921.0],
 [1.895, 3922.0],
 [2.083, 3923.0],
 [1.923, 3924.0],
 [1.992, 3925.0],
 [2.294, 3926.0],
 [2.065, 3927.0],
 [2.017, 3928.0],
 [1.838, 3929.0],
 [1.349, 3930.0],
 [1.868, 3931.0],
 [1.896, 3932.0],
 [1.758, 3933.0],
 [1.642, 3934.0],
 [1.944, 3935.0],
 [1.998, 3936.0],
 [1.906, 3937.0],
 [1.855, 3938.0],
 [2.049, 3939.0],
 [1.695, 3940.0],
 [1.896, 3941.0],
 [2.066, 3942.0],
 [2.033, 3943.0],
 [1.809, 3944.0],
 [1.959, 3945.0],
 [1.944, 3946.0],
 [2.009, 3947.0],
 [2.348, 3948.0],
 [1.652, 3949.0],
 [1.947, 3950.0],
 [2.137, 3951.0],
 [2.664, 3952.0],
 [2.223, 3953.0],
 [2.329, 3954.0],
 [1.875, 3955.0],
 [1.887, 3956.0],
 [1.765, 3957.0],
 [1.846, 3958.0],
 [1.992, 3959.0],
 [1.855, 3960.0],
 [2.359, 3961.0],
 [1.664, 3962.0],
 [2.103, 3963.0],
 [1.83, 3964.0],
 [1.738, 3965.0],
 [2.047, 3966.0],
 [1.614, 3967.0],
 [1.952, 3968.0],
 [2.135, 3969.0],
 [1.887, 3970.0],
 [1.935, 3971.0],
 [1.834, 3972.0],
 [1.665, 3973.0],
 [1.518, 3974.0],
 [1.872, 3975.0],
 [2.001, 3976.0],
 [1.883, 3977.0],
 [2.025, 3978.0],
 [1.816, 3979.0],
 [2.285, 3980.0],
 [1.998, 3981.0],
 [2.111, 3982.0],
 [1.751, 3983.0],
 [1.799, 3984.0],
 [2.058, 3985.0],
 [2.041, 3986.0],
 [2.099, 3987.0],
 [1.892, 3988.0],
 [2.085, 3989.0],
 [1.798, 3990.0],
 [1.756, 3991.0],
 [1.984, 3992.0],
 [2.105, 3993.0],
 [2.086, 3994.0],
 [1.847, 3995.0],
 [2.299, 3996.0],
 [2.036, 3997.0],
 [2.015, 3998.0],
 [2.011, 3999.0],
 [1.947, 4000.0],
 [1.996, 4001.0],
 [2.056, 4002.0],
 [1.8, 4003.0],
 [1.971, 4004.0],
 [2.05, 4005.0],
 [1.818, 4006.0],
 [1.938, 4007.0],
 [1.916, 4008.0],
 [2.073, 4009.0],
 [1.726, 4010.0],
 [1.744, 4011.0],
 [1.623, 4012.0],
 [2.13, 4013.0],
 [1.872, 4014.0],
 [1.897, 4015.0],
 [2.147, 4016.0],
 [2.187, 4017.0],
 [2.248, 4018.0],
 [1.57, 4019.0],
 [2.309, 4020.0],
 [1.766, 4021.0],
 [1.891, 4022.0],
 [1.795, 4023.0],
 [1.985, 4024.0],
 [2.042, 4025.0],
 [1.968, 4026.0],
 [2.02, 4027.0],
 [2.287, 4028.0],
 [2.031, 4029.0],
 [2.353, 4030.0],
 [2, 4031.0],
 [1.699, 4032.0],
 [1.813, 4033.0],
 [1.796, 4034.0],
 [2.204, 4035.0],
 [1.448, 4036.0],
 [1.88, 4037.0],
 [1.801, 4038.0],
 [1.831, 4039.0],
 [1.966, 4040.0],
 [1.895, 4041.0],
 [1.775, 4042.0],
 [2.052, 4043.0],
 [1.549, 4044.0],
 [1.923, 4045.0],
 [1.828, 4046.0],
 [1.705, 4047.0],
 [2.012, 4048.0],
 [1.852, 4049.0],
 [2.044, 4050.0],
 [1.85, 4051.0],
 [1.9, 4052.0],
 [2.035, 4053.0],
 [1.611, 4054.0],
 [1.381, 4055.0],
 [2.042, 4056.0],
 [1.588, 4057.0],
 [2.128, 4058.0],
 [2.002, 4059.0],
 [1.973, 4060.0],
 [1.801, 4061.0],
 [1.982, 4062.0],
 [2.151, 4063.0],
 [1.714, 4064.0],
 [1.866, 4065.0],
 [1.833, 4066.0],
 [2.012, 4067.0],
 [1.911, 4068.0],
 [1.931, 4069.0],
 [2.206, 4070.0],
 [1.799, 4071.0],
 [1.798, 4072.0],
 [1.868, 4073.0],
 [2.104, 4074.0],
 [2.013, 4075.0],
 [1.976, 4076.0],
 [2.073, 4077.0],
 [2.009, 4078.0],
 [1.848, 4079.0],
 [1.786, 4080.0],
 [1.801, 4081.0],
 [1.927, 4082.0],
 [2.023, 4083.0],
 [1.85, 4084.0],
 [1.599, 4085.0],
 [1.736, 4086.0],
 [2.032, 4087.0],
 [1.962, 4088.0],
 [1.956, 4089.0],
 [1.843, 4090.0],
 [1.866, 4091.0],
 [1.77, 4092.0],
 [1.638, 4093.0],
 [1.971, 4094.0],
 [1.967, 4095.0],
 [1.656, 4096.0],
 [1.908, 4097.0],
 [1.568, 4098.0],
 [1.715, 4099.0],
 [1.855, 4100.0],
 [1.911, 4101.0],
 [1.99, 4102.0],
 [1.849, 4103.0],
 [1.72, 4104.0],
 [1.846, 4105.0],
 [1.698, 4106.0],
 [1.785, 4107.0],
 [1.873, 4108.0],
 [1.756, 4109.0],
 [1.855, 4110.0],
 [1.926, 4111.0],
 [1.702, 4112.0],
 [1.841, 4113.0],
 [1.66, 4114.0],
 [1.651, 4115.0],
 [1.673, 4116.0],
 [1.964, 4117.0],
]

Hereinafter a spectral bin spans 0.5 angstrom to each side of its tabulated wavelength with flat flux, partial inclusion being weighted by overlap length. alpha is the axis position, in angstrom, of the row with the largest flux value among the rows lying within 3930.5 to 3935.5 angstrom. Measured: 3935.0 angstrom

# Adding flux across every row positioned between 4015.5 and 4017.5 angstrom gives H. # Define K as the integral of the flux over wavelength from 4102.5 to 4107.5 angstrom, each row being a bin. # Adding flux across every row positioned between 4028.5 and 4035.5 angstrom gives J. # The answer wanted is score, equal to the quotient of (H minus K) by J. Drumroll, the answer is -0.33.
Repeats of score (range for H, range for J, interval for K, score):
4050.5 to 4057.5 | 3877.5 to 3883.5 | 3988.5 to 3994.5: 0.05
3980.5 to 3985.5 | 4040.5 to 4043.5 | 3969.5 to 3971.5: 1.03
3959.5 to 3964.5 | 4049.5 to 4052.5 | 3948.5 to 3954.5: -0.54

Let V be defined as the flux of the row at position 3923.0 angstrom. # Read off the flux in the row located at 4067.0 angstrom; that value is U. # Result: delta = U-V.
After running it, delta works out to -0.071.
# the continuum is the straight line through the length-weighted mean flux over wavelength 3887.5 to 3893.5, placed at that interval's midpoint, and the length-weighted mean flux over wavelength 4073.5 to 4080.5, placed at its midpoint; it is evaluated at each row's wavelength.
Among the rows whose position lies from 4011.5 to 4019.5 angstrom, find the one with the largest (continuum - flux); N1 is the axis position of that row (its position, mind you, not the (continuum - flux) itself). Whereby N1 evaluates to 4019.0 angstrom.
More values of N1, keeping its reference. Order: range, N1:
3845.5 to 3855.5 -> 3850.0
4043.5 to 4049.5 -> 4044.0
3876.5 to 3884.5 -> 3879.0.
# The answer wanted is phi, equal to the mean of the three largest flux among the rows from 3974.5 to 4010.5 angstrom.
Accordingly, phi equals 2.23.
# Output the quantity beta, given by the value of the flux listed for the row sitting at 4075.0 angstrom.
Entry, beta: 2.013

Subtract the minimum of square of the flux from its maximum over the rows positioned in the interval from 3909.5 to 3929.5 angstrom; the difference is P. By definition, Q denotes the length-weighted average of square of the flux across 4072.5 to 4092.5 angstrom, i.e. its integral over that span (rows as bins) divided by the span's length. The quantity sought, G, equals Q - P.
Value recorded 0.99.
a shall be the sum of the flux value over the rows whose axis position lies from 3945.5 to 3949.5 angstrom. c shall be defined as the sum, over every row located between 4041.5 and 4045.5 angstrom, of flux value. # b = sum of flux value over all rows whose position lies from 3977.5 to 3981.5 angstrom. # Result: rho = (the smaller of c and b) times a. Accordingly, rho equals 58.0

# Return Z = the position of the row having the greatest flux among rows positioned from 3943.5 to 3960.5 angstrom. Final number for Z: 3952.0 angstrom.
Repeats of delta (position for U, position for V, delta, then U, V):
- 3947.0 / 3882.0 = -0.055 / 2.009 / 2.064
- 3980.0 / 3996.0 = -0.014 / 2.285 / 2.299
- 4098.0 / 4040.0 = -0.398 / 1.568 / 1.966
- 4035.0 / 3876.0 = -0.027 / 2.204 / 2.231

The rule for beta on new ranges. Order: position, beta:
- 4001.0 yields 1.996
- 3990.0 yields 1.798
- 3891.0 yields 2.058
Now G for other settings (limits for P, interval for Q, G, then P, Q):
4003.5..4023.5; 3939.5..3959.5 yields 1.20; 2.87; 4.07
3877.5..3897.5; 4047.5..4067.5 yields 0.15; 3.46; 3.60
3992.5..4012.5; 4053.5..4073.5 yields 0.92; 2.65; 3.57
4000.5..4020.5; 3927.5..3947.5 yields 0.68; 2.87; 3.55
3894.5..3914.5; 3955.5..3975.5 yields 0.23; 3.33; 3.55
